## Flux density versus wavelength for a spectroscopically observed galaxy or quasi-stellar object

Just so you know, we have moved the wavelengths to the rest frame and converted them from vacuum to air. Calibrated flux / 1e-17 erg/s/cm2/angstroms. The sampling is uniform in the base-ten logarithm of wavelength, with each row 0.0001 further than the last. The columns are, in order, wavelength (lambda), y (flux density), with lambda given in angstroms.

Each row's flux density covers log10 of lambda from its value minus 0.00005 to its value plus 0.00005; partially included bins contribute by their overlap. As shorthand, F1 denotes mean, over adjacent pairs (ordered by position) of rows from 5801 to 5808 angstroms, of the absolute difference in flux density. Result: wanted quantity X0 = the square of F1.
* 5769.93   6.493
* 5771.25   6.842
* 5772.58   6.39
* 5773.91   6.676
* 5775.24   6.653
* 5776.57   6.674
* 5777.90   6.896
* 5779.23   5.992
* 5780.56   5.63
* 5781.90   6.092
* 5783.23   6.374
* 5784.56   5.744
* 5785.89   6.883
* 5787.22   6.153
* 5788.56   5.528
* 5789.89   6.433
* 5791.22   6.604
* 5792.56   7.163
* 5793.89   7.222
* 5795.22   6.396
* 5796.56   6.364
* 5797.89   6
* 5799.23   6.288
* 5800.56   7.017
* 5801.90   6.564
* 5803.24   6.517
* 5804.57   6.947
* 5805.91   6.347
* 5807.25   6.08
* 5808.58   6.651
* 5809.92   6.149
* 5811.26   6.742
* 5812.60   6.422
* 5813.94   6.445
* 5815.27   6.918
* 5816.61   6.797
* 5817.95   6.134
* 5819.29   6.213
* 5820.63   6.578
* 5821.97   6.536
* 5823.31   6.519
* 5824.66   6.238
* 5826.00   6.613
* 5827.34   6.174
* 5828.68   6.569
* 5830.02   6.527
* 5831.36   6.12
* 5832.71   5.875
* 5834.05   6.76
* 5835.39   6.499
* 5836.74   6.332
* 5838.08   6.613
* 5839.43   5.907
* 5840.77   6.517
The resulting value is 0.11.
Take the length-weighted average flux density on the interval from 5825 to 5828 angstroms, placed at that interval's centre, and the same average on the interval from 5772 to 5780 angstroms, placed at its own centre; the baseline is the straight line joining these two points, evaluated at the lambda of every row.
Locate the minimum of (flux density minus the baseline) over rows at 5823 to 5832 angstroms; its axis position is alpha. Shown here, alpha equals 5831.36 angstroms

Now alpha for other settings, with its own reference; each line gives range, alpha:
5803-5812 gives 5807.25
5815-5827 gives 5817.95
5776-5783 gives 5780.56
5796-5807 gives 5797.89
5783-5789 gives 5788.56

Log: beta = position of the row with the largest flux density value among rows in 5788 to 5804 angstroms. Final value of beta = 5793.89 angstroms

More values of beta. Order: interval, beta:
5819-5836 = 5834.05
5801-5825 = 5804.57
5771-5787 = 5777.90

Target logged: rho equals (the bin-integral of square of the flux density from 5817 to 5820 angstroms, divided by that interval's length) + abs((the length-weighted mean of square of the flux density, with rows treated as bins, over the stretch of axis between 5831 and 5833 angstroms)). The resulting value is 74.8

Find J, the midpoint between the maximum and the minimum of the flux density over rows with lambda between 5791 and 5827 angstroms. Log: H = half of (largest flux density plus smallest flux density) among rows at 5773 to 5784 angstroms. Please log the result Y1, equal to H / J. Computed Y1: 0.95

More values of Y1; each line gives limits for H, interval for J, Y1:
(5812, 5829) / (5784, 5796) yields 1.02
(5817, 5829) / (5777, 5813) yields 1.00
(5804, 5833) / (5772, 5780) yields 0.99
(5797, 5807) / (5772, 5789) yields 1.05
